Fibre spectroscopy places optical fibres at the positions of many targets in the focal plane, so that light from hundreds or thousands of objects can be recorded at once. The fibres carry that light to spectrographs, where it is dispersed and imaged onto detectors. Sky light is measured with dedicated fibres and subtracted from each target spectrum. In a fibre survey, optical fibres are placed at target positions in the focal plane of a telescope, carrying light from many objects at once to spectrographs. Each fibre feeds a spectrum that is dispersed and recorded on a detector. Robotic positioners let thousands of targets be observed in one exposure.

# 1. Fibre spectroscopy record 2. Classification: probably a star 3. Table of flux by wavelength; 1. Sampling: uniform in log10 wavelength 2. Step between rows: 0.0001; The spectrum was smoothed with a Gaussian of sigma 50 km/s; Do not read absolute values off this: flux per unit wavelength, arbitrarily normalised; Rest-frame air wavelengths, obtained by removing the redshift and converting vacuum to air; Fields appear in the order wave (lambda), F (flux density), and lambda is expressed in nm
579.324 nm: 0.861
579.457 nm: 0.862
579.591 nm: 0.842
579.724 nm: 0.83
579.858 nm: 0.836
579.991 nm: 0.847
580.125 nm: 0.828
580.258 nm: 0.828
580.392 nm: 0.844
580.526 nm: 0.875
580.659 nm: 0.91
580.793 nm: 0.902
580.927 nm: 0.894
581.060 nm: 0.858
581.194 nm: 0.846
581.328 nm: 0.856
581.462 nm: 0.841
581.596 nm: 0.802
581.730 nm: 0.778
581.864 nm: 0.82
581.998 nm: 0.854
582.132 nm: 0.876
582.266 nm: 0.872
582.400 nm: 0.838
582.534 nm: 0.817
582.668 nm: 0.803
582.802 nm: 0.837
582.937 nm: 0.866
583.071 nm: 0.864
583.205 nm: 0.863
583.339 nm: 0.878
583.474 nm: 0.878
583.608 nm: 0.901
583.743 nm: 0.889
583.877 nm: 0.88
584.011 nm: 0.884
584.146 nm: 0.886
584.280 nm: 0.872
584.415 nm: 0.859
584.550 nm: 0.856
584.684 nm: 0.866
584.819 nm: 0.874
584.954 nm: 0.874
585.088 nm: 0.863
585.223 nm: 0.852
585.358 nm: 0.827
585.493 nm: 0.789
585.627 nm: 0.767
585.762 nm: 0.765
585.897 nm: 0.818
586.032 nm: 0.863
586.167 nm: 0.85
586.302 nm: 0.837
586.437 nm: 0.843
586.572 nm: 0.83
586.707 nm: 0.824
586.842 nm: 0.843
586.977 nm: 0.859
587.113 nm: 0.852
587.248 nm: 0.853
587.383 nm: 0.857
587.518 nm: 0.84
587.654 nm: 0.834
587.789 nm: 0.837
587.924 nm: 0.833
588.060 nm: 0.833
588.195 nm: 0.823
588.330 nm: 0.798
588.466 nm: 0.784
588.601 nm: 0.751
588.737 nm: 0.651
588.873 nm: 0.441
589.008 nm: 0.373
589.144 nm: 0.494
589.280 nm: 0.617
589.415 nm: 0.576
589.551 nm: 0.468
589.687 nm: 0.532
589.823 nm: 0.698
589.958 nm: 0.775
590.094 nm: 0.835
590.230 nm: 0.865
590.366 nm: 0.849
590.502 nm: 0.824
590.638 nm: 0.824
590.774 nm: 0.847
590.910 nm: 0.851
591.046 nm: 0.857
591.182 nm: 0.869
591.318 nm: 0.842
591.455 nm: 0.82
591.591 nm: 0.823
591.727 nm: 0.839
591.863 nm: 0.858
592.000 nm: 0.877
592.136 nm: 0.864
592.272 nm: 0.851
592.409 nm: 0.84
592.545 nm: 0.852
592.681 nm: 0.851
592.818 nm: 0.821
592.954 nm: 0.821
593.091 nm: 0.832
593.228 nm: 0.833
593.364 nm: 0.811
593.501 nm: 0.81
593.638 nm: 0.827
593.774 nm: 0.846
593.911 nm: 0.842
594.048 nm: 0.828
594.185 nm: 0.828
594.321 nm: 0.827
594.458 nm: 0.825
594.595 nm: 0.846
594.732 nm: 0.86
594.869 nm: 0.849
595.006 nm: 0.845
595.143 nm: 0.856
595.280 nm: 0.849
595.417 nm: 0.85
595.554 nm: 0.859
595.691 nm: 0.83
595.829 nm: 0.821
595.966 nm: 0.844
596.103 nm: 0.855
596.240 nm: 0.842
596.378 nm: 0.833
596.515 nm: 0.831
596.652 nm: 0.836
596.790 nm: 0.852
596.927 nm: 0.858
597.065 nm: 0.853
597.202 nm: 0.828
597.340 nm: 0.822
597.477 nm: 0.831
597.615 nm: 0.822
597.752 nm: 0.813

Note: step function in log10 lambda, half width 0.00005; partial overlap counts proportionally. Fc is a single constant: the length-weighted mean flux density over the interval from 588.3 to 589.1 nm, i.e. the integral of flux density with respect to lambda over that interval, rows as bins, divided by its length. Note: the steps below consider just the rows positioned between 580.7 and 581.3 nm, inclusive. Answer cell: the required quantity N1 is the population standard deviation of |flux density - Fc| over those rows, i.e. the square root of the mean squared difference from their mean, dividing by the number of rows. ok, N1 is 0.0236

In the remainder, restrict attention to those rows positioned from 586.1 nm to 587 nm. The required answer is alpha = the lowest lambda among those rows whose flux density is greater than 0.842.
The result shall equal 586.167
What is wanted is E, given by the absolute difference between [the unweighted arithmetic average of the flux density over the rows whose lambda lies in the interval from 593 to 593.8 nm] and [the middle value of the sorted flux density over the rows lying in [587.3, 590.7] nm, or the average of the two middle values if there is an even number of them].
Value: 0.03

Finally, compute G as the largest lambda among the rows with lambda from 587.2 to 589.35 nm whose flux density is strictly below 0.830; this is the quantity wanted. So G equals 589.280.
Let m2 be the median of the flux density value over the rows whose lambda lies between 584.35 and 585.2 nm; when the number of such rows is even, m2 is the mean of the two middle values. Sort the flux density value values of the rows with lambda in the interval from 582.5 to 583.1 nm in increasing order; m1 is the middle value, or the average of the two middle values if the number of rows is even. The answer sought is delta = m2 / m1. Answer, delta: 1.03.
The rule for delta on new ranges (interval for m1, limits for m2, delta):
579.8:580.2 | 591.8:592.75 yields 1.02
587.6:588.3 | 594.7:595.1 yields 1.02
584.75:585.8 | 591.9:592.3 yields 1.03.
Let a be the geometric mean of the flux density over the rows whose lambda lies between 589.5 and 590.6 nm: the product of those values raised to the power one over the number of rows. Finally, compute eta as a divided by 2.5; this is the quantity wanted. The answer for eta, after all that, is 0.2859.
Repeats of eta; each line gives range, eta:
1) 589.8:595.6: 0.3345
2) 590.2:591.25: 0.3392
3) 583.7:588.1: 0.3381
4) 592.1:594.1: 0.3340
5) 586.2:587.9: 0.3369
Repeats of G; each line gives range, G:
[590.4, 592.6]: 591.591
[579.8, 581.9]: 581.864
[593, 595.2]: 594.458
